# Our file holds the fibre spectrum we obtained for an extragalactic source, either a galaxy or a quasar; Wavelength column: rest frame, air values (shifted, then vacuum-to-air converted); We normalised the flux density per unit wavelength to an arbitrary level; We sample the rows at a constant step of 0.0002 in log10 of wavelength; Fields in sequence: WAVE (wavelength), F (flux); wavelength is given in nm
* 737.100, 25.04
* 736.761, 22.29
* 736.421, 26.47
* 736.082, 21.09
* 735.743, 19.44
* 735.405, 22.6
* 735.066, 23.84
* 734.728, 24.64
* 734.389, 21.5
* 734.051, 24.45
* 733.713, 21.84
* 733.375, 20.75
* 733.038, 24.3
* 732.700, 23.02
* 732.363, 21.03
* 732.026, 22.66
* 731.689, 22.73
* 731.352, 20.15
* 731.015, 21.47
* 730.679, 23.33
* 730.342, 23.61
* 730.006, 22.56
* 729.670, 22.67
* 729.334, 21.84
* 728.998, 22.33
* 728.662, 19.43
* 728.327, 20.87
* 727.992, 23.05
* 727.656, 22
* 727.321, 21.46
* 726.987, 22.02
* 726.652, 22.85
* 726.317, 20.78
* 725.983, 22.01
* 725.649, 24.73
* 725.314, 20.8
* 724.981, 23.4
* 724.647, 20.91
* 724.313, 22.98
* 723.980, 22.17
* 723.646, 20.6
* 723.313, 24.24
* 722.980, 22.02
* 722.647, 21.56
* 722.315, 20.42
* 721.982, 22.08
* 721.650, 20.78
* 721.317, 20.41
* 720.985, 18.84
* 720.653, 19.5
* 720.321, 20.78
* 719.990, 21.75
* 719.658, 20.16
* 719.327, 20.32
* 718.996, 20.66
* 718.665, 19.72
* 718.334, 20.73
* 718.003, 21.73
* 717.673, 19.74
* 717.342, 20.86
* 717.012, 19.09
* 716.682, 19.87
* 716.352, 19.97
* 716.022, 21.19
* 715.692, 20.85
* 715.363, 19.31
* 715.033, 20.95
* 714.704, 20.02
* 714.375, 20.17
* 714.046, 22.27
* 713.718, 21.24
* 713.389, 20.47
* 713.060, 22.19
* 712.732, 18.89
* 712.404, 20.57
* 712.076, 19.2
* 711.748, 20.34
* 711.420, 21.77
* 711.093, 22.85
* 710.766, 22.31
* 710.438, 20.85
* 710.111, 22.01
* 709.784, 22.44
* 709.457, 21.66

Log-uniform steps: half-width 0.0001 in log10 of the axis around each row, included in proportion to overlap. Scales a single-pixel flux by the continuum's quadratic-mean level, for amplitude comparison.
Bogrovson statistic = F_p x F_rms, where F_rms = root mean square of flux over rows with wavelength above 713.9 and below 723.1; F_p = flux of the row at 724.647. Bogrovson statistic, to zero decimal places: 430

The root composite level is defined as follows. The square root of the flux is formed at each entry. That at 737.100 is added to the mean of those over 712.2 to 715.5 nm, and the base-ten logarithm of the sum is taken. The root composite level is 0.980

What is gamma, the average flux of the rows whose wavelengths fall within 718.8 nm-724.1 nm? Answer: 21.0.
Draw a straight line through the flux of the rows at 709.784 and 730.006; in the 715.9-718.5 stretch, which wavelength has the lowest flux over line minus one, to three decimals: 717.012 nm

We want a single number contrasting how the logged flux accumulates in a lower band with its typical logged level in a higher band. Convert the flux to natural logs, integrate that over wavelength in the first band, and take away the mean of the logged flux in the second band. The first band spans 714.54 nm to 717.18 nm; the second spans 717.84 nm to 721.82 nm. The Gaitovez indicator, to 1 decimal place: 4.9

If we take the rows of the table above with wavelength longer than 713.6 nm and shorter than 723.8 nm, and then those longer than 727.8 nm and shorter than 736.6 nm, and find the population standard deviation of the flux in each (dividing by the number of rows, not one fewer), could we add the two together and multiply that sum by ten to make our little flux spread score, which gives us 27.0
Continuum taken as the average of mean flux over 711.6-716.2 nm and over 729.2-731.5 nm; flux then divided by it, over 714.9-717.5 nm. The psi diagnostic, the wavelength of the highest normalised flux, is 716.022 nm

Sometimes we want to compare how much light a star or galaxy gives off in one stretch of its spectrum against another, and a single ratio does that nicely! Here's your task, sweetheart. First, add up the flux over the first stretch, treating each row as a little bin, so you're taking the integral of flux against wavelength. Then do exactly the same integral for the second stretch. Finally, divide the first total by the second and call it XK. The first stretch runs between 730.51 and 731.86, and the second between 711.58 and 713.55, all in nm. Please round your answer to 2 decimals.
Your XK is 0.74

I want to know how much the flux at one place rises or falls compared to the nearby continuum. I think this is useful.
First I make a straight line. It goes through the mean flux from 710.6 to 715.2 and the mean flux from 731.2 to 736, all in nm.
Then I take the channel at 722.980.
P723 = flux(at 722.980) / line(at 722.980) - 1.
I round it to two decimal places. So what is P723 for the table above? 0.02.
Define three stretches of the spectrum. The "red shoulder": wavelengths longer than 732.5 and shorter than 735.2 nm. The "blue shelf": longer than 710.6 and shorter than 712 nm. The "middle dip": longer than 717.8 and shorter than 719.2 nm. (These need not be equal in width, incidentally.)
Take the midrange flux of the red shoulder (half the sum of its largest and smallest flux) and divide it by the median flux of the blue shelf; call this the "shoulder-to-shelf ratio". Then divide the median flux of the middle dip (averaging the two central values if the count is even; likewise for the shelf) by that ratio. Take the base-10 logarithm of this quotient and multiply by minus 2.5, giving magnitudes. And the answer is -3.26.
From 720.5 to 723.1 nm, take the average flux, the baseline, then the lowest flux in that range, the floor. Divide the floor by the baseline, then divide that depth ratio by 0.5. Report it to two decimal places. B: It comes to 1.82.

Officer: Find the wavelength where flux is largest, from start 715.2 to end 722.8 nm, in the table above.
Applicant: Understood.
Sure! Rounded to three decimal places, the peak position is 721.982 nm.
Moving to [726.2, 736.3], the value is 734.728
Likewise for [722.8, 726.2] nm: 725.649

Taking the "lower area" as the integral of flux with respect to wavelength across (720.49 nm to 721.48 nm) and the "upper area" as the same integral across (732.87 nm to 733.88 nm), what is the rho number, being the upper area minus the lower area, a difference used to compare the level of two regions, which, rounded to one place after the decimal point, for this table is 3.1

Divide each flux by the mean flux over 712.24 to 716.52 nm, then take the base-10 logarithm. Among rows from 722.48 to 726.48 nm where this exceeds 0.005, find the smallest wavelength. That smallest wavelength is 722.647 nm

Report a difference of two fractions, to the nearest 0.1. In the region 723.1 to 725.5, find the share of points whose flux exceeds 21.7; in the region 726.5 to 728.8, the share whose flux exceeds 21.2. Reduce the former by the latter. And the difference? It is -0.1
